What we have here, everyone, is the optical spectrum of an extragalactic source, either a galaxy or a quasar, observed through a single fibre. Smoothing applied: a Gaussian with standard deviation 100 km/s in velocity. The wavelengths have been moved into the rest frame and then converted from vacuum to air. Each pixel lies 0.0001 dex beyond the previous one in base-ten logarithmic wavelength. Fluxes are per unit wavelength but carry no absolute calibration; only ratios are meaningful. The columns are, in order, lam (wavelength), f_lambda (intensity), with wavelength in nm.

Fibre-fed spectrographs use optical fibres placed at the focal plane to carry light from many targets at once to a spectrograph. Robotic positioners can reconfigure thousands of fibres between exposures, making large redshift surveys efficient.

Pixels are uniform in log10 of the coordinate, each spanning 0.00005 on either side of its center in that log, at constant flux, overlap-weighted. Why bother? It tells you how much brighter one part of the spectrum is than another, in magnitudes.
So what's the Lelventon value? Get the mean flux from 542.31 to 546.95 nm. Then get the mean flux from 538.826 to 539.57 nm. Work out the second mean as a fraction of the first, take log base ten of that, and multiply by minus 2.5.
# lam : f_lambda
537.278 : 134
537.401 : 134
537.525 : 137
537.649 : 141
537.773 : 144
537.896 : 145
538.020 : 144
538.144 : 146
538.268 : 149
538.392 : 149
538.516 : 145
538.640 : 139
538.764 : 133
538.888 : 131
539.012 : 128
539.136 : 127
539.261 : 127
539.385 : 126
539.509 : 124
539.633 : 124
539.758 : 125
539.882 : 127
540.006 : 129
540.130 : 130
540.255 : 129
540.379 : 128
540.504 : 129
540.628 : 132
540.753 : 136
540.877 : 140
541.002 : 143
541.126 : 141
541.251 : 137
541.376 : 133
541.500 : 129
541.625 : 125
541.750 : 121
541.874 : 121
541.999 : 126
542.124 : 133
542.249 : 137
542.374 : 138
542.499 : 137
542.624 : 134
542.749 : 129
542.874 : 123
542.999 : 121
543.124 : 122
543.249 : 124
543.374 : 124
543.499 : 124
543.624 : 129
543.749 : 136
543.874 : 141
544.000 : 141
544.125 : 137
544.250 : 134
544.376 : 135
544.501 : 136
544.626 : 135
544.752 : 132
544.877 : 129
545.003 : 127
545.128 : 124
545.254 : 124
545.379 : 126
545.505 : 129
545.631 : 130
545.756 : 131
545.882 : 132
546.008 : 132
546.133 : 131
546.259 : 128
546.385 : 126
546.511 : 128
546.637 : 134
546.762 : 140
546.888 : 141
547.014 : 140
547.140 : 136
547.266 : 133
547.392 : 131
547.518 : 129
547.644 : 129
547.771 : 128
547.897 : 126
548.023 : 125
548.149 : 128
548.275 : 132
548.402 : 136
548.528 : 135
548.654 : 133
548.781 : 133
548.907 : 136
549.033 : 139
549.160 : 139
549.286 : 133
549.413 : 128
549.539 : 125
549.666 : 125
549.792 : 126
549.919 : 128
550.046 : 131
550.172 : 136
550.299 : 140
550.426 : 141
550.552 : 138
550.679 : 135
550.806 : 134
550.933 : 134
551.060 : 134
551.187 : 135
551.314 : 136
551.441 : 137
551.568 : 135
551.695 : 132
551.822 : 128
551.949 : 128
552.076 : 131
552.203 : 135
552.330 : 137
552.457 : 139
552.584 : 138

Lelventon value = 0.032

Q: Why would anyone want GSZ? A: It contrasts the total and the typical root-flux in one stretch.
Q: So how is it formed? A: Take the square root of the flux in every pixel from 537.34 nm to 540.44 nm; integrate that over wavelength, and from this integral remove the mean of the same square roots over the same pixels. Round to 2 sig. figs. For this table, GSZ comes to 24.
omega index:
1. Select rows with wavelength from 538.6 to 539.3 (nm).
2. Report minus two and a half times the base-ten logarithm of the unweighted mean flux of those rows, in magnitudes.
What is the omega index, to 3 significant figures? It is -5.29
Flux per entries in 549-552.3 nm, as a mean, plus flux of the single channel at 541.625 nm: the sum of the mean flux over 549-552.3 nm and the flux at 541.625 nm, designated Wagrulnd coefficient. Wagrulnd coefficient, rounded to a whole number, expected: 258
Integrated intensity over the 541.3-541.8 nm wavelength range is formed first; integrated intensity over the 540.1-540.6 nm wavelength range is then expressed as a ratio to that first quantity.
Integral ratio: 1.01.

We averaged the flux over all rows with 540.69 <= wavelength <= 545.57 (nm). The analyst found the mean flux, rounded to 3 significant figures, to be 131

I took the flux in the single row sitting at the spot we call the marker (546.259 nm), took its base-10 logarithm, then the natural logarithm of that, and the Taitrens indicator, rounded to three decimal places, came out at 0.745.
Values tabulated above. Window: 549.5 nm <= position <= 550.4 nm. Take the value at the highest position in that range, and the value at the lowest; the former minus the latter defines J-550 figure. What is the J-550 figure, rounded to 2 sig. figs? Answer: 15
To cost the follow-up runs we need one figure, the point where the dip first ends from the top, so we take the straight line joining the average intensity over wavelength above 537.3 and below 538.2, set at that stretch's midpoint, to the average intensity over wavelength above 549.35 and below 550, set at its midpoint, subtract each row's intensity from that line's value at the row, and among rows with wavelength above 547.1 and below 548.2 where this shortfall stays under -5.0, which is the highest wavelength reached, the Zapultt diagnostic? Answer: 547.140 nm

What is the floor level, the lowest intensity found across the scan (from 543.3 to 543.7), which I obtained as 124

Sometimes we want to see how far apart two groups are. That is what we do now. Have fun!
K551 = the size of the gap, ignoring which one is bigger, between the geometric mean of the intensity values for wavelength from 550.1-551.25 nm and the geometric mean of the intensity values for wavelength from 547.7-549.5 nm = 4.2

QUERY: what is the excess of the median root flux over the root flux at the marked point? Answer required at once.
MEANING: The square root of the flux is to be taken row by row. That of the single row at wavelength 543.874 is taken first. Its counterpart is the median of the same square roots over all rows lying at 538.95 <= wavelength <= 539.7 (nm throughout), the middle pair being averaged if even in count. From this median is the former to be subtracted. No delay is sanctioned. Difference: -0.63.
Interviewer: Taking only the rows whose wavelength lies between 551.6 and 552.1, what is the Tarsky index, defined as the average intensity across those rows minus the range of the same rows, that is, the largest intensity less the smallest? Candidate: 126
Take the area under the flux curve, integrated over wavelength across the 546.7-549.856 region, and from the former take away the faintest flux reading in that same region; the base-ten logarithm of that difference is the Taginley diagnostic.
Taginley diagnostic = 2.47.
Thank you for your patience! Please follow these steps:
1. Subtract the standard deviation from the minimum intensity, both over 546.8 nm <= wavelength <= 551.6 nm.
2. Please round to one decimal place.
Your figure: 120.3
